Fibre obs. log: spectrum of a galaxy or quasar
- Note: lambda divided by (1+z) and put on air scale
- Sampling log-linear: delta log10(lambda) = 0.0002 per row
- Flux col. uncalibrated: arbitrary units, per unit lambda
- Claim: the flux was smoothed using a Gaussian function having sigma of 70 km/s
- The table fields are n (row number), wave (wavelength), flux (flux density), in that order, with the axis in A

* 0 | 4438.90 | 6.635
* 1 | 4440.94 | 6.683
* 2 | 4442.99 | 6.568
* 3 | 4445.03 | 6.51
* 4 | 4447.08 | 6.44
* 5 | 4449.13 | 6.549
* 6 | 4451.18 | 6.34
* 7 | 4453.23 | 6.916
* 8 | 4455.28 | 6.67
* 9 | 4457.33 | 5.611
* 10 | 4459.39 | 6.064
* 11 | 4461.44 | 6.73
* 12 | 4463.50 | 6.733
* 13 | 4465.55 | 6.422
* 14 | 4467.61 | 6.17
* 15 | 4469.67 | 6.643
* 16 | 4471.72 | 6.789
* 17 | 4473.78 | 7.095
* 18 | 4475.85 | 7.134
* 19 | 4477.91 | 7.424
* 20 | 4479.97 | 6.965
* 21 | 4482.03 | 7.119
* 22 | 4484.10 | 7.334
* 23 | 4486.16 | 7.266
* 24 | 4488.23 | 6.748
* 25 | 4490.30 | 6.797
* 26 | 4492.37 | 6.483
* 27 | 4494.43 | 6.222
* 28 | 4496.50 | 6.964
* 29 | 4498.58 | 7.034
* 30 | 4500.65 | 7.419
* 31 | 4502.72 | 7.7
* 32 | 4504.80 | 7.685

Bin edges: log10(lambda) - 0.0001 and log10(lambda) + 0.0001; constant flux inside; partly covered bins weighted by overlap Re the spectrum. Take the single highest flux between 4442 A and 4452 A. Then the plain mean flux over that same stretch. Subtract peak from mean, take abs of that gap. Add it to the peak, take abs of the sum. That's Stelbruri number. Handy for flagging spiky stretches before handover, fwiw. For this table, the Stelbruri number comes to 6.65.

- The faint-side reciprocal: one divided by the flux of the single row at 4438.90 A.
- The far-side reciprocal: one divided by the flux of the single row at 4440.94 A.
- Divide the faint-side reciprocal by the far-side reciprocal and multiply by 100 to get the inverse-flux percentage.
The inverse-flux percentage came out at 101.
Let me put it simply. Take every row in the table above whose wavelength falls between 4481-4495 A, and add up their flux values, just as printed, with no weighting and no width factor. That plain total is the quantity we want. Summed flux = 48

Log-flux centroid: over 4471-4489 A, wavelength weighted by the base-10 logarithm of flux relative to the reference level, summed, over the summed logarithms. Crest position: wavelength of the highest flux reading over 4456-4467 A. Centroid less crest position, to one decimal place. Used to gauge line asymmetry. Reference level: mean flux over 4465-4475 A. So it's 16.7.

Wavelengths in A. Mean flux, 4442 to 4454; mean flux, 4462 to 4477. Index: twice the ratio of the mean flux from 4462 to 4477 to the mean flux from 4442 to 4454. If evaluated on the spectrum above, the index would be 2.05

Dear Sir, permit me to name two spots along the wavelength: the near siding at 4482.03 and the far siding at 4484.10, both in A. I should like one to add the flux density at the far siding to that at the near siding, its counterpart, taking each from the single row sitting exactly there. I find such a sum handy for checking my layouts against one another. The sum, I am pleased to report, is 14.5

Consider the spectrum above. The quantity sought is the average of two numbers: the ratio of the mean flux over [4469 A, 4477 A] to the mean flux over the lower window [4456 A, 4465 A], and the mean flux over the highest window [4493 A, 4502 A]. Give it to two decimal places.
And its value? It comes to 4.01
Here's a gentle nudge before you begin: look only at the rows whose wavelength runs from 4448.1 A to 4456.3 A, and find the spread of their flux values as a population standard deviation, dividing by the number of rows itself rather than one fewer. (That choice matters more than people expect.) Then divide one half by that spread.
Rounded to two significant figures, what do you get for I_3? 2.4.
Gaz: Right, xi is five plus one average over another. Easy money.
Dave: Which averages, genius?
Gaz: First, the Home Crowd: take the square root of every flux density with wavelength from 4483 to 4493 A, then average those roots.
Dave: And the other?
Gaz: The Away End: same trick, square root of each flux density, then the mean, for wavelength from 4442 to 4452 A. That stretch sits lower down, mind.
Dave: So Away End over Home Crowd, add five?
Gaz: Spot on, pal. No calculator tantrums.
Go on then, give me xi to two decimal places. 5.97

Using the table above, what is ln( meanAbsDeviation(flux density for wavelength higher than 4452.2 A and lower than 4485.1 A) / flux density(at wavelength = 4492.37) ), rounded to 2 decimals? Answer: -2.90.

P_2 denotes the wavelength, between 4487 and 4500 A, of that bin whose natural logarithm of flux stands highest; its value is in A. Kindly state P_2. 4498.58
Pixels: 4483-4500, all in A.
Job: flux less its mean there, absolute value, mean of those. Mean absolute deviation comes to 0.29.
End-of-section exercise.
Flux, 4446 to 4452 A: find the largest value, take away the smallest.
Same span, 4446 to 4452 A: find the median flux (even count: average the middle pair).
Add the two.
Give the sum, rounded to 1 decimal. 6.6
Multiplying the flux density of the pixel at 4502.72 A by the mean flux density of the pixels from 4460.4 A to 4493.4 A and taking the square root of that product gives 7.27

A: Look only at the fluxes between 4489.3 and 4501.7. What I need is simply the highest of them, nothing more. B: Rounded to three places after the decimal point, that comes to 7.419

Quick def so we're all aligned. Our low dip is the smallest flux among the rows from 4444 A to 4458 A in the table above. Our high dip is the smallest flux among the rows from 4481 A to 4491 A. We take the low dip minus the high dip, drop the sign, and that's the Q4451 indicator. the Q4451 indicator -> 1.1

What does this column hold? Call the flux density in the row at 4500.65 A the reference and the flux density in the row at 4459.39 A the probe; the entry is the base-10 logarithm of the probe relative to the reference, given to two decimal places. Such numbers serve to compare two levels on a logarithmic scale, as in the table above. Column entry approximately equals -0.09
